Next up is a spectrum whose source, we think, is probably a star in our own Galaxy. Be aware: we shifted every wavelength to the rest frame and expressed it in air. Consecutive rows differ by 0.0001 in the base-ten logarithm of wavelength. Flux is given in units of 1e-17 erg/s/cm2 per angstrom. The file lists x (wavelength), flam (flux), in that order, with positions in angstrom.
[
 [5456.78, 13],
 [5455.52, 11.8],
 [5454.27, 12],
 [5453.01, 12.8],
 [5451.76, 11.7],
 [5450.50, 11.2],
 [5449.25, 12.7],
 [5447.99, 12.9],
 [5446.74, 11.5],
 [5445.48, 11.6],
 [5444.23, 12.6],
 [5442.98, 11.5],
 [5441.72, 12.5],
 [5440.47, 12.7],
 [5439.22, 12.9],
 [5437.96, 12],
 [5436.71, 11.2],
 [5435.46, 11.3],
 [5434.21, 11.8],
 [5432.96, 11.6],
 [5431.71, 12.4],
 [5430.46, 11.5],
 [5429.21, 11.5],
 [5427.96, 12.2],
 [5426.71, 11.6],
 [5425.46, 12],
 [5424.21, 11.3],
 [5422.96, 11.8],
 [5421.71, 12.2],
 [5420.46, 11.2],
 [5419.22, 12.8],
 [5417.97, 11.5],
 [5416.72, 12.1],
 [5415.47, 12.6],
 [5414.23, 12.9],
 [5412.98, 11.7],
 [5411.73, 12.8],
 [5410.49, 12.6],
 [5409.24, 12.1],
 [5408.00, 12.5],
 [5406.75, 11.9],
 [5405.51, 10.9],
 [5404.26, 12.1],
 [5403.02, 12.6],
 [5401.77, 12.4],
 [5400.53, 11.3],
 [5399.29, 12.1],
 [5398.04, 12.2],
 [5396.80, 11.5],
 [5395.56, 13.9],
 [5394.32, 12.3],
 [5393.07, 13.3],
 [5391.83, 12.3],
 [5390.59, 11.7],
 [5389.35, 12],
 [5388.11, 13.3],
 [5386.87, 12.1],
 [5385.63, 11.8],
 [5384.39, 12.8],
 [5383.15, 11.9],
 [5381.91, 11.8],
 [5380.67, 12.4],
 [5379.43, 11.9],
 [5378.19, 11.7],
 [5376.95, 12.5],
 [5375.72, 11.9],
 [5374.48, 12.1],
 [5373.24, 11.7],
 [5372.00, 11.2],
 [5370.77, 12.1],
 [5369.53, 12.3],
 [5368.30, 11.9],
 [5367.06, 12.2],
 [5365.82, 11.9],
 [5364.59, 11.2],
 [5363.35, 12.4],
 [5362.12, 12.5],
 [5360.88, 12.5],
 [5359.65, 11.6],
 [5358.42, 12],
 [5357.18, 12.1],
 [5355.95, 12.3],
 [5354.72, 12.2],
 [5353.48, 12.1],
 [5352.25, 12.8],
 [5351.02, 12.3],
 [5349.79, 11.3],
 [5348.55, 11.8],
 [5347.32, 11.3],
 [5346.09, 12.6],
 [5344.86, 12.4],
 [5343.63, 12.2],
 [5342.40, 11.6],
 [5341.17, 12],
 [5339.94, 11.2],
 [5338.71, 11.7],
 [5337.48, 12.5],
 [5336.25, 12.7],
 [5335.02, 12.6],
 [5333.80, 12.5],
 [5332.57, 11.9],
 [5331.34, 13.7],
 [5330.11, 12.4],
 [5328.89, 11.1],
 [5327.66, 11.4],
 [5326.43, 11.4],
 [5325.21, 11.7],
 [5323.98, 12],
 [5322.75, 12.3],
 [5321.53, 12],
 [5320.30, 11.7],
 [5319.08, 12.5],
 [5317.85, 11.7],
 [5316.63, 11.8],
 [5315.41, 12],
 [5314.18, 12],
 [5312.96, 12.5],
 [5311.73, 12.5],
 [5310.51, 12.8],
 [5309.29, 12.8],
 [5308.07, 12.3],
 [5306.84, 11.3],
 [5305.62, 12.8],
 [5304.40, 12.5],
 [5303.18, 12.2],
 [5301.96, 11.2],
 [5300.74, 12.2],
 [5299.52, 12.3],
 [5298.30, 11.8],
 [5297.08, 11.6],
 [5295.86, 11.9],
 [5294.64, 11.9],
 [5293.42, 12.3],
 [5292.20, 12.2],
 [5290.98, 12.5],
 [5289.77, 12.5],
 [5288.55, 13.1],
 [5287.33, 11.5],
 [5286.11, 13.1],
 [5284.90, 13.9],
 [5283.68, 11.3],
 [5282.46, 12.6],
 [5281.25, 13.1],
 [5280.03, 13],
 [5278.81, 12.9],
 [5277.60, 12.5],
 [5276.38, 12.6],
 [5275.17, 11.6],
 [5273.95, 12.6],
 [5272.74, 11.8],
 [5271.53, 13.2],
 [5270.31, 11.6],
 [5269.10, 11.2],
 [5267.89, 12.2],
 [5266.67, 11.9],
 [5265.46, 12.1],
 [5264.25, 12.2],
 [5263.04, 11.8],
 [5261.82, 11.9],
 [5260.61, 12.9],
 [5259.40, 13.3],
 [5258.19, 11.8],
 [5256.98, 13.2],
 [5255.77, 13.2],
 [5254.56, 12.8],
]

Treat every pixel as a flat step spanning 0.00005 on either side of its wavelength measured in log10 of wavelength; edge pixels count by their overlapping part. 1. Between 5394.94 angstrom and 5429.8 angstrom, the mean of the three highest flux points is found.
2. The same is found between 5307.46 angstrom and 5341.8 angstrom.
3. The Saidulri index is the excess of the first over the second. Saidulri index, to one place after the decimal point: 0.1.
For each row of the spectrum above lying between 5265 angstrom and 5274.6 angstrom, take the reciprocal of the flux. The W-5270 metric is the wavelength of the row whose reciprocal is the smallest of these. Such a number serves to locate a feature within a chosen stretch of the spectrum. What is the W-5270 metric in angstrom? 5271.53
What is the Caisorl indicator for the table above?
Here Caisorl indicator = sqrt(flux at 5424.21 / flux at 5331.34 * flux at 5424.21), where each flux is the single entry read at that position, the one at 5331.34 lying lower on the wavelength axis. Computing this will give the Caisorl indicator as 3.05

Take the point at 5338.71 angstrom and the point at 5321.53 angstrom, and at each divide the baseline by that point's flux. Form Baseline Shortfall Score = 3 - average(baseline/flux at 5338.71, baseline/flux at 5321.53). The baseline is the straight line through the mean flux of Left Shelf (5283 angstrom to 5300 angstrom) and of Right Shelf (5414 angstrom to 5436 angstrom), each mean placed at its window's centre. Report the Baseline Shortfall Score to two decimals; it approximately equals 1.97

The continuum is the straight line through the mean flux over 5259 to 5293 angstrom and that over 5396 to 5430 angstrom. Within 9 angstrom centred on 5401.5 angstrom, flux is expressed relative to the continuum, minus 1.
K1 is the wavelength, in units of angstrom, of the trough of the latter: 5405.51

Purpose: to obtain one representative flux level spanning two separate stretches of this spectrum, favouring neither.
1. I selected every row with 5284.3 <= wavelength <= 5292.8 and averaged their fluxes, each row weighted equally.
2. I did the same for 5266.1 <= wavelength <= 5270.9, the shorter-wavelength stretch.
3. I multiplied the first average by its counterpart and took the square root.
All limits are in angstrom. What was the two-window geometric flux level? 12.2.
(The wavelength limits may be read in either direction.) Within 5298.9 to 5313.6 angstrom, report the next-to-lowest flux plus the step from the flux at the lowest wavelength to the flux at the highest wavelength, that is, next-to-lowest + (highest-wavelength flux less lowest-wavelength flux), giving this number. 11.5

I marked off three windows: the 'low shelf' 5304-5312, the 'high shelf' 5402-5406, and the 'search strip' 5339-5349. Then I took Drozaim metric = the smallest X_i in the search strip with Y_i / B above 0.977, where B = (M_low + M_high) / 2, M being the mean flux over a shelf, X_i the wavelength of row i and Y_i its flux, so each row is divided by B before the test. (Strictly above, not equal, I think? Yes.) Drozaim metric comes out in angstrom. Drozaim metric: 5341.17 angstrom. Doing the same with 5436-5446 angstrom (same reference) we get 5437.96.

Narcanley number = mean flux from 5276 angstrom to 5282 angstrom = 12.8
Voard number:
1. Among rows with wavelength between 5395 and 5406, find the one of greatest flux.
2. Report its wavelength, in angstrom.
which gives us 5395.56 angstrom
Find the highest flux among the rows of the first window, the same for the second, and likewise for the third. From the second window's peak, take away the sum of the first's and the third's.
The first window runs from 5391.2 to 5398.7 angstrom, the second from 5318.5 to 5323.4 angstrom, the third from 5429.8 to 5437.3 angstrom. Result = -13.8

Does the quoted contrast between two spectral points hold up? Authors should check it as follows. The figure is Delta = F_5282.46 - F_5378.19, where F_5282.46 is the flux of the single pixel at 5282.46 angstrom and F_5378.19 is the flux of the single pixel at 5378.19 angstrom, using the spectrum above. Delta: 0.9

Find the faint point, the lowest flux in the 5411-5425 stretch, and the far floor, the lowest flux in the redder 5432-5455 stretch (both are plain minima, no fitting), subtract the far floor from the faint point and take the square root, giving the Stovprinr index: 0.0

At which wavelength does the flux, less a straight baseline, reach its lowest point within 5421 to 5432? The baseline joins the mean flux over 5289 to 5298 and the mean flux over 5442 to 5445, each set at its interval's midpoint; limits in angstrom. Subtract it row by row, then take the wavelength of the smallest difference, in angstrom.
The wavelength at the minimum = 5424.21 angstrom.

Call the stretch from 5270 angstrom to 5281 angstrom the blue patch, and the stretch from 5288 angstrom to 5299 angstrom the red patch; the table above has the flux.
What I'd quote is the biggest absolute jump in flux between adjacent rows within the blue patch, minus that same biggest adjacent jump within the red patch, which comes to 1.0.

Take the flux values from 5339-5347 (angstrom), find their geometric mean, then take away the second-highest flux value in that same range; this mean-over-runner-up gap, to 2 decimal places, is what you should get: -0.41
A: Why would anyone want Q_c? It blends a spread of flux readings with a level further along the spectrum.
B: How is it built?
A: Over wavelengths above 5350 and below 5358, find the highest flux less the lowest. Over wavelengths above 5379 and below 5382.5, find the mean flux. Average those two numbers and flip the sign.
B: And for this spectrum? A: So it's -6.37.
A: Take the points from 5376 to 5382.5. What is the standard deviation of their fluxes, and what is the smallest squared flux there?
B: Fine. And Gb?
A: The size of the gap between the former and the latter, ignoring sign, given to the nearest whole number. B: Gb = 137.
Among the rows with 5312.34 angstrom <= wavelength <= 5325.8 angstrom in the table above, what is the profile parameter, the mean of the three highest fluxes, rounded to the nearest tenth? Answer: 12.4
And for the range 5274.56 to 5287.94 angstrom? 13.4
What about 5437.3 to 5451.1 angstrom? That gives 12.8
